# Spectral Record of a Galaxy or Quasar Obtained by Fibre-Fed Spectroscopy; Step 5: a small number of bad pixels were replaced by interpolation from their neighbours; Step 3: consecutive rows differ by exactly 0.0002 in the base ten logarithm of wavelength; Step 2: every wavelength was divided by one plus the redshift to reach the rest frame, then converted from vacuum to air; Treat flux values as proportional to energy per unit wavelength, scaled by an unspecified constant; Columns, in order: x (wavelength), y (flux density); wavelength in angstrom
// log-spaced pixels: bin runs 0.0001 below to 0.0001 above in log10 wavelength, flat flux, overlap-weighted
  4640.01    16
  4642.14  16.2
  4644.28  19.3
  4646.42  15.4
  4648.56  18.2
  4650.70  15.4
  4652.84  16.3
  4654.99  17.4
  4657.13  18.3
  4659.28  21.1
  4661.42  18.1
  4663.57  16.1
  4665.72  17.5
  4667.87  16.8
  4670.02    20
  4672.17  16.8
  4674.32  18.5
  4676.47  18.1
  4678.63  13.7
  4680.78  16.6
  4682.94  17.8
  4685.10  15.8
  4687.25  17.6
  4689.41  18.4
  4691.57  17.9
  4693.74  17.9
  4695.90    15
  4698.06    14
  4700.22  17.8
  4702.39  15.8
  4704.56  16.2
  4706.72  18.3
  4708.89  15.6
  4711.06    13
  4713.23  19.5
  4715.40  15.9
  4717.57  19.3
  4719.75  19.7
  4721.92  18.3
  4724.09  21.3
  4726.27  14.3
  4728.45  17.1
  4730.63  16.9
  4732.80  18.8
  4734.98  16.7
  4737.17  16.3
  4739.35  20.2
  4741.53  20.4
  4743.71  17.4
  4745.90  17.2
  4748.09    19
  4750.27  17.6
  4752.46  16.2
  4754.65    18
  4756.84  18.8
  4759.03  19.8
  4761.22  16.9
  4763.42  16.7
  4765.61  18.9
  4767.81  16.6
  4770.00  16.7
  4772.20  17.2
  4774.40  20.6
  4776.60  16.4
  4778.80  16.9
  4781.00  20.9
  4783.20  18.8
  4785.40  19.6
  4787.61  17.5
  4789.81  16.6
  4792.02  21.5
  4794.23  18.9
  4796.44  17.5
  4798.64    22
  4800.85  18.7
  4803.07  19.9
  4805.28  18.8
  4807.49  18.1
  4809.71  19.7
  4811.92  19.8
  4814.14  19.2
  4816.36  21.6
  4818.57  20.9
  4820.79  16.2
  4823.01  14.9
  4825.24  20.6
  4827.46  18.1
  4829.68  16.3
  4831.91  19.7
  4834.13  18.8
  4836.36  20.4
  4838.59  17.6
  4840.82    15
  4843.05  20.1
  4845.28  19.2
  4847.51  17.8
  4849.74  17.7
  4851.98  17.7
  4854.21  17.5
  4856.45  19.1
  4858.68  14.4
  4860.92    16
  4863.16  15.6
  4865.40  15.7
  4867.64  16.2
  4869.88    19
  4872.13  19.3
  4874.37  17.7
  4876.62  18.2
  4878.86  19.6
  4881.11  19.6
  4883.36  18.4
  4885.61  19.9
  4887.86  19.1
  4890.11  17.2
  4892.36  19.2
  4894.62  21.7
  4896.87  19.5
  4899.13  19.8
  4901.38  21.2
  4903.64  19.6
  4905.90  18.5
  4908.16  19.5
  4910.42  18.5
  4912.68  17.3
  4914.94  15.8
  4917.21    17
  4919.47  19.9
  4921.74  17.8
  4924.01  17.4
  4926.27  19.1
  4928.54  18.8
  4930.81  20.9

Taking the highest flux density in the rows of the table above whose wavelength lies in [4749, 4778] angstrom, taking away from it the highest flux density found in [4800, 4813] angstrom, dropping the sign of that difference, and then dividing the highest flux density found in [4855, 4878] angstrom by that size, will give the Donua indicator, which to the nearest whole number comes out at 28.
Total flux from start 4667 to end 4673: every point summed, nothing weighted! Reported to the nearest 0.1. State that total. 53.6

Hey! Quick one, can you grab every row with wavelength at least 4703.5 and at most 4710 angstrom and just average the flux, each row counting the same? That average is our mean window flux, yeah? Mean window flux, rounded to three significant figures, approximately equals 16.7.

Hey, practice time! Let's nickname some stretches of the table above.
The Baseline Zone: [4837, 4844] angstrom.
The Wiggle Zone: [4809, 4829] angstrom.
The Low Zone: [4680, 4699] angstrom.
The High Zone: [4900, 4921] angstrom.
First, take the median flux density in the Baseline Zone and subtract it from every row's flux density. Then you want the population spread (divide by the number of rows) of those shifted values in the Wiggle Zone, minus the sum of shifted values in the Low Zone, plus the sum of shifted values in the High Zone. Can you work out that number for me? 18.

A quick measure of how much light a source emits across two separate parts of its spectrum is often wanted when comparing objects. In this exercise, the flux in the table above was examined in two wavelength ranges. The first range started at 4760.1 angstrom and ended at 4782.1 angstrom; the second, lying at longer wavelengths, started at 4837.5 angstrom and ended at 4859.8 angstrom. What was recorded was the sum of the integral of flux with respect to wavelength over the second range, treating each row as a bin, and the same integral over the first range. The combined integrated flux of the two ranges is 784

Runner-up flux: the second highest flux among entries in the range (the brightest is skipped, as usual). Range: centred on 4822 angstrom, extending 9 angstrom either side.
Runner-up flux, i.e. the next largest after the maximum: 20.9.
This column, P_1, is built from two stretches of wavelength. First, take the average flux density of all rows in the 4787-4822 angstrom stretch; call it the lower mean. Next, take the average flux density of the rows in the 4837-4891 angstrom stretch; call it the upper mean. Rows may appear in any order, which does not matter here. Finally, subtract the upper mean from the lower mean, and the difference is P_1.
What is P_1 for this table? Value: 1.4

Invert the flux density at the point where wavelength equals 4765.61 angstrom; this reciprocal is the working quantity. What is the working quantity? 0.053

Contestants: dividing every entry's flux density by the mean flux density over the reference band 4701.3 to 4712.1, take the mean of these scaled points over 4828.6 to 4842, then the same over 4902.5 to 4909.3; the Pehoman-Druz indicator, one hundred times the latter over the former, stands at 107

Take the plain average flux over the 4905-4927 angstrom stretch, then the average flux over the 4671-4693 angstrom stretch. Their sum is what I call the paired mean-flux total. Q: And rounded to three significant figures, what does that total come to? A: 35.2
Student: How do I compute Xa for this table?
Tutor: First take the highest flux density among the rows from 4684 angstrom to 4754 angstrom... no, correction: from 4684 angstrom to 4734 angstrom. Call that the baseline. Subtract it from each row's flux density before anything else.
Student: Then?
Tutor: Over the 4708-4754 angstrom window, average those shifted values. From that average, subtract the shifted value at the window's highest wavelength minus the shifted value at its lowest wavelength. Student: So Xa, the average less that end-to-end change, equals -4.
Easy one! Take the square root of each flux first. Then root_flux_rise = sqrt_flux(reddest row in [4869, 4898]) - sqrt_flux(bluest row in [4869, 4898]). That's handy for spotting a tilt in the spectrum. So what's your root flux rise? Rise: 0.1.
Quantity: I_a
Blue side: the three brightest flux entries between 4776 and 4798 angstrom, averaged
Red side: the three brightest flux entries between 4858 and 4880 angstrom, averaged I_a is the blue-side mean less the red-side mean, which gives 1.4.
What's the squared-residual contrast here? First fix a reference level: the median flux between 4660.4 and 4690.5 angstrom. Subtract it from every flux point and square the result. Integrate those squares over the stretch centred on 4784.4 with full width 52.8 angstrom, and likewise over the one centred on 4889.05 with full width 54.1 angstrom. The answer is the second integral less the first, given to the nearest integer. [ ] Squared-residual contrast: -1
